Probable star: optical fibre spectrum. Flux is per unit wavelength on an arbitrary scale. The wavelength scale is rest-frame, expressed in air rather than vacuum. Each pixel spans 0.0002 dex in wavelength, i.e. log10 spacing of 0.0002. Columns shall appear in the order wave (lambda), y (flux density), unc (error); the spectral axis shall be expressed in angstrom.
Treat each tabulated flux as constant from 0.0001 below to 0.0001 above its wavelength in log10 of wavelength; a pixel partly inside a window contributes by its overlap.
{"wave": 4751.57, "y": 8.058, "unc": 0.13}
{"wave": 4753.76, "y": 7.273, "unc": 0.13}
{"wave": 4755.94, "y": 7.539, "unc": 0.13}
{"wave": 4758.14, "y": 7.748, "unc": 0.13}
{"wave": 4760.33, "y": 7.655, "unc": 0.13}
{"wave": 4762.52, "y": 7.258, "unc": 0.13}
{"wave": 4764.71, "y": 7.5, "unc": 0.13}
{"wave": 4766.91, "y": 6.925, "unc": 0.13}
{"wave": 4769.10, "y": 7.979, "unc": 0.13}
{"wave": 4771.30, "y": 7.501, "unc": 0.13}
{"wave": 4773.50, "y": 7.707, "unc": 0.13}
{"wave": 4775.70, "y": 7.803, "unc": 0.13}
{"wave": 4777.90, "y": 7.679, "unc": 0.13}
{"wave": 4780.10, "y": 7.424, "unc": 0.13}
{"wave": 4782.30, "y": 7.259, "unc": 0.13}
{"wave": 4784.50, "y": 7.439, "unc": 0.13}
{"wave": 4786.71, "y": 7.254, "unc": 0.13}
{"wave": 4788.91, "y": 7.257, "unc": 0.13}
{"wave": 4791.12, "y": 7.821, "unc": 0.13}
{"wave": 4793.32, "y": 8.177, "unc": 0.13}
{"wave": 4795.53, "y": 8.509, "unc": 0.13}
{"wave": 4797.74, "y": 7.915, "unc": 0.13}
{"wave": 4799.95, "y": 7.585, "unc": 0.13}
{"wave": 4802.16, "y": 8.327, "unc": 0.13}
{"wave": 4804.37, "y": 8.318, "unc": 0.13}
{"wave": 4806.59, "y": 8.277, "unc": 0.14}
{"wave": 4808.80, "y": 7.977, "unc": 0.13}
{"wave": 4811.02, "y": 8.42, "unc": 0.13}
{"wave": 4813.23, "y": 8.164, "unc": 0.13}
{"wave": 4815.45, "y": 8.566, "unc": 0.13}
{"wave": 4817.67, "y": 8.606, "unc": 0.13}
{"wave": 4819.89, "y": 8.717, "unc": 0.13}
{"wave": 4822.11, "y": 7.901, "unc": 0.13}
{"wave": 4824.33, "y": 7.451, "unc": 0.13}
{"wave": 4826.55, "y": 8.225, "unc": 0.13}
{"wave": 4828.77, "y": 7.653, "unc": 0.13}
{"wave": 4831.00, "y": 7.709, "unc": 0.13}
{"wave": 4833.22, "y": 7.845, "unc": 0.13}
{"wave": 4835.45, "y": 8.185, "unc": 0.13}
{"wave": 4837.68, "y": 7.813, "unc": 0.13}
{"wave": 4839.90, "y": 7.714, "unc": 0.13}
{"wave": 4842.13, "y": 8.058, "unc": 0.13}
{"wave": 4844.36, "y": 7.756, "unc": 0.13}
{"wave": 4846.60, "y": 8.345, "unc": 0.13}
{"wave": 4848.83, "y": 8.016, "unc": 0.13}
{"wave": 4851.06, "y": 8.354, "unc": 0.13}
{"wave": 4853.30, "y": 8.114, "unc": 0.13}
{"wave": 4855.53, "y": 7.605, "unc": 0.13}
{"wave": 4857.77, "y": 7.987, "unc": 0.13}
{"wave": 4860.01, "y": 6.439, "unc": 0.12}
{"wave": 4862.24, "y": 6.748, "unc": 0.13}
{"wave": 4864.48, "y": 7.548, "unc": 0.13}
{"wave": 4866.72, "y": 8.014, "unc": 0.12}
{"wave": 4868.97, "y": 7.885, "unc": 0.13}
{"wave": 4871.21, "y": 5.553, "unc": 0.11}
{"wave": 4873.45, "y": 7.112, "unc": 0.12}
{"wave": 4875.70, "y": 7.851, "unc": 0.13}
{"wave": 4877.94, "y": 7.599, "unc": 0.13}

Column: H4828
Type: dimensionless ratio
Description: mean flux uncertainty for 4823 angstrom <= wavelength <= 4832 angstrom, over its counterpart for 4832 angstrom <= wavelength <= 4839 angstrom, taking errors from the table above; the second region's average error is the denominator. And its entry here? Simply 1.00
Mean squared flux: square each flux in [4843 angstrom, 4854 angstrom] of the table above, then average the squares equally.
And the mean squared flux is 66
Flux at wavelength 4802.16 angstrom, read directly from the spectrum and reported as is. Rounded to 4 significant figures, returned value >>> 8.327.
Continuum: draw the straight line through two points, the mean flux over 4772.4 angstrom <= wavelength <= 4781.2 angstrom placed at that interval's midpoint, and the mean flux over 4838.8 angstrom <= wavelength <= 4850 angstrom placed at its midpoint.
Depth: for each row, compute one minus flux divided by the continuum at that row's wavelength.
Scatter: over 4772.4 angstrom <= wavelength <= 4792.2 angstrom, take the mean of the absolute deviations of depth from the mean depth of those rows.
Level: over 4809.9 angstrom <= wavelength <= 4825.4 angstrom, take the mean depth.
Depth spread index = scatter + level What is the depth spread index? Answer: -0.024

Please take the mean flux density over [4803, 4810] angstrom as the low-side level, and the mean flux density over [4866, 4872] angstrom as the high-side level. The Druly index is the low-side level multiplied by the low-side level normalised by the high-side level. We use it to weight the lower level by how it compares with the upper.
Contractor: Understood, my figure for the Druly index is 9.4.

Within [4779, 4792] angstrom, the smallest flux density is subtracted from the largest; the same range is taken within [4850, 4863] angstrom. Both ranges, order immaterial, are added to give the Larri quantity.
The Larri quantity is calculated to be 2.5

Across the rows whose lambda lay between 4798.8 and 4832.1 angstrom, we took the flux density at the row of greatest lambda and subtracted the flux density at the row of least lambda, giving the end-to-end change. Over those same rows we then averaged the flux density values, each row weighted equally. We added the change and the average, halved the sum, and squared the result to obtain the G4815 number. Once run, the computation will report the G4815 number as 17.0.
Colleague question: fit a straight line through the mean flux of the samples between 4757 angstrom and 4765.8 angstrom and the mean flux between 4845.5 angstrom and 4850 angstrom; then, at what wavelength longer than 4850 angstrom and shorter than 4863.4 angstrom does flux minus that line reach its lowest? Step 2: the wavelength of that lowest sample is 4860.01 angstrom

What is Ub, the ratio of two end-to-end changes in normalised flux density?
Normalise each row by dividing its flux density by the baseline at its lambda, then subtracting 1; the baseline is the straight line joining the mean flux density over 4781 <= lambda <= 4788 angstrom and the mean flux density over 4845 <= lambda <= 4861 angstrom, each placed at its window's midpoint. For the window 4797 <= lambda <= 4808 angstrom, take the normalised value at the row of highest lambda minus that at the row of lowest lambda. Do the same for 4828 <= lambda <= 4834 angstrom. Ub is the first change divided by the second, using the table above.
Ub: 1.9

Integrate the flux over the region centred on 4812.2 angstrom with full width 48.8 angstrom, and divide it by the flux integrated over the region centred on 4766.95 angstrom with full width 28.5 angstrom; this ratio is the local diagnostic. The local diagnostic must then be 1.8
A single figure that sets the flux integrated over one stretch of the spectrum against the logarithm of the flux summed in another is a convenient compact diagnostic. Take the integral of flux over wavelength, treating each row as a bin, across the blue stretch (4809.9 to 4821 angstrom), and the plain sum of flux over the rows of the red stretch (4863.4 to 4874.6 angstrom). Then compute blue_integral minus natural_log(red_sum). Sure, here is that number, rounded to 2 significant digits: 91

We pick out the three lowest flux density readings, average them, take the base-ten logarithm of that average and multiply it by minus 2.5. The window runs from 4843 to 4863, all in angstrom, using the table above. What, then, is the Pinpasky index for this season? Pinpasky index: -2.10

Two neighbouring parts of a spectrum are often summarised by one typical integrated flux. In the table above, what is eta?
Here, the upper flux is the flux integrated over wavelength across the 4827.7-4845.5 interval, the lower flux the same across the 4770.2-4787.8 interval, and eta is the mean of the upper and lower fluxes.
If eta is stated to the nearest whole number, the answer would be 136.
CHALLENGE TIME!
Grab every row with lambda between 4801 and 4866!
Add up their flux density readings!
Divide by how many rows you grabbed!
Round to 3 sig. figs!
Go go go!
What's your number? 7.96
